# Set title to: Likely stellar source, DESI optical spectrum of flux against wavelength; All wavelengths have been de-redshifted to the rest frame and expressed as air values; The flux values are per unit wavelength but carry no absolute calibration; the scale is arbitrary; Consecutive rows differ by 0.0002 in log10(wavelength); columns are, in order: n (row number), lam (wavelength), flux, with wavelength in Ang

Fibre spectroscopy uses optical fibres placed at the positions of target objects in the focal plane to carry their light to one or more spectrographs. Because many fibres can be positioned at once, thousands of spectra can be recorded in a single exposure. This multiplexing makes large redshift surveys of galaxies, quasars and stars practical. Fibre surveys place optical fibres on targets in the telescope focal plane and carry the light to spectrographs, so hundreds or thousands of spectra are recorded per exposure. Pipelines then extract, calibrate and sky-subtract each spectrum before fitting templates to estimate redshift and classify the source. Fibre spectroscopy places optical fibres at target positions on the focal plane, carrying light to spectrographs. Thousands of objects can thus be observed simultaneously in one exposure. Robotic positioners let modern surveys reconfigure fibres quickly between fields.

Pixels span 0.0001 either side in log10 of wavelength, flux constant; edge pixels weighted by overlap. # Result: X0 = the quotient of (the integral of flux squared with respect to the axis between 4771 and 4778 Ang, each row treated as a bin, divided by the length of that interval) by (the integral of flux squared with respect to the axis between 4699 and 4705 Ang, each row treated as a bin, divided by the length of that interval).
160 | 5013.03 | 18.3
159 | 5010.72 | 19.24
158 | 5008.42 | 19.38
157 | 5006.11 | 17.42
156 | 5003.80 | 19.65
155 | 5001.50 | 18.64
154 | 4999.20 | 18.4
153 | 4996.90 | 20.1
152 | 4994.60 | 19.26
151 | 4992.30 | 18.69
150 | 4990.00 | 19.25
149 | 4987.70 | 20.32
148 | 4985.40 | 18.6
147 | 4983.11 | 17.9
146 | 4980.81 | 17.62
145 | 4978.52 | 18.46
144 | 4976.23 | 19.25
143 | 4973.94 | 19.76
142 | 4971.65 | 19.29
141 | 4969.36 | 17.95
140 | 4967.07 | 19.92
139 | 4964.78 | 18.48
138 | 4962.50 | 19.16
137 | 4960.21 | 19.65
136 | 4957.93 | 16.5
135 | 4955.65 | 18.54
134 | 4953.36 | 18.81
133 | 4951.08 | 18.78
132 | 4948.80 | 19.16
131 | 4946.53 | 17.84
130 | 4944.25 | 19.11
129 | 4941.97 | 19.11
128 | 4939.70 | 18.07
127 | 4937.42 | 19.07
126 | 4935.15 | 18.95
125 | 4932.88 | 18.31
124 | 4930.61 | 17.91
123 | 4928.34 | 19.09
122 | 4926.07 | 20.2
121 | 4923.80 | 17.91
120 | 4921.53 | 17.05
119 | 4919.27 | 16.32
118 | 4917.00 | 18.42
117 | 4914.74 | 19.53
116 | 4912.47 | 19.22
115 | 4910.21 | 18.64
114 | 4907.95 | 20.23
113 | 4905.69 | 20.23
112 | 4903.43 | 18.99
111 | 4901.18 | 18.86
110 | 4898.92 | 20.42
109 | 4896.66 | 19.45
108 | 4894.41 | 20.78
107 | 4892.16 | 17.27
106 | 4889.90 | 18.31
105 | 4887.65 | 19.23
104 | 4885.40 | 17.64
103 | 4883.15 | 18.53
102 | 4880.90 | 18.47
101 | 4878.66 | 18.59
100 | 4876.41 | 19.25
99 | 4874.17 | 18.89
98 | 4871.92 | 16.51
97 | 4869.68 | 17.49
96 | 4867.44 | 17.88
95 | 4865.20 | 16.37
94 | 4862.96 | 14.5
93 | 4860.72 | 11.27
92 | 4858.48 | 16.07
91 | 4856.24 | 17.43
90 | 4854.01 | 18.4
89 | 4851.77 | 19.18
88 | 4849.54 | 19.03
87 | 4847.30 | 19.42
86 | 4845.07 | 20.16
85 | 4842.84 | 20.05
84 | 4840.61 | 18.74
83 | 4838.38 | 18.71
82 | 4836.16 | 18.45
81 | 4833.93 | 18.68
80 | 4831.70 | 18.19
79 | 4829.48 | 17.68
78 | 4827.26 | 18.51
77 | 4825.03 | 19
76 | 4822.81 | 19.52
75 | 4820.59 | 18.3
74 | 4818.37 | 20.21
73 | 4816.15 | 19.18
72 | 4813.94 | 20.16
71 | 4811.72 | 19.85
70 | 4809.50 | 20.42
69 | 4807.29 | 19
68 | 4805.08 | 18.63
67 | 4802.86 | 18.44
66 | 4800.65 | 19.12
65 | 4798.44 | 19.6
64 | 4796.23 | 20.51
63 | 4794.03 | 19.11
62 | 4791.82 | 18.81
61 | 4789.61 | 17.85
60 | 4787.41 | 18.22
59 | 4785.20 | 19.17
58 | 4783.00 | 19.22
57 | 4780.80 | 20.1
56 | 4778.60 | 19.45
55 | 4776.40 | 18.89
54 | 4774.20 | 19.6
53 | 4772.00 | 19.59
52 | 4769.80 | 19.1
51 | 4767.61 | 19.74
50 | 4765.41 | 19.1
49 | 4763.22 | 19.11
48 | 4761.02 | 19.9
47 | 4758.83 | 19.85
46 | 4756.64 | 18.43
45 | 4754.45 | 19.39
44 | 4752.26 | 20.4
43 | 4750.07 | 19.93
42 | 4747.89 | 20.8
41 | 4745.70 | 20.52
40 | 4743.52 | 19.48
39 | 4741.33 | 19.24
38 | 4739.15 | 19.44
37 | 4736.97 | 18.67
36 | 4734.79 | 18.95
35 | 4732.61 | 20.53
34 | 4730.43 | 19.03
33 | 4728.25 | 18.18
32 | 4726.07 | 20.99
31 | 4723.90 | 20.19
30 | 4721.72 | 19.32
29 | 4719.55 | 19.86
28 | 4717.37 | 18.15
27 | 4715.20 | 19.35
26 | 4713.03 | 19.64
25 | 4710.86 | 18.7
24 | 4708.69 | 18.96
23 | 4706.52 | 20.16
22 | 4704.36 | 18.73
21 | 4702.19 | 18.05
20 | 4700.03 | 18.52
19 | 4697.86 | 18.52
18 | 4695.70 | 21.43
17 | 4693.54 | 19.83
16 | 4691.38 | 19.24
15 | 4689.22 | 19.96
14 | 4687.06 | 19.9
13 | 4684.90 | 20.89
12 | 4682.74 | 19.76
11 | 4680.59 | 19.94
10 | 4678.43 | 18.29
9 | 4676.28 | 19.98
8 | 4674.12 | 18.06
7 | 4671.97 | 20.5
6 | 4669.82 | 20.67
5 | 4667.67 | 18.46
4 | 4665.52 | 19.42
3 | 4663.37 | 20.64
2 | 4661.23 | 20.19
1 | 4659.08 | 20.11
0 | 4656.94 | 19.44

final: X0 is 1.11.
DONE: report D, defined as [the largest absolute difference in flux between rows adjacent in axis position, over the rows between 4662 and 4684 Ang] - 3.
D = -0.6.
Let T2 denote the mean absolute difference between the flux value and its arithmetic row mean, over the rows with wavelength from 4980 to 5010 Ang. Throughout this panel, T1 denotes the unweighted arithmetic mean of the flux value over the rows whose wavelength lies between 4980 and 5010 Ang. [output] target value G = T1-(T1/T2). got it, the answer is -6.8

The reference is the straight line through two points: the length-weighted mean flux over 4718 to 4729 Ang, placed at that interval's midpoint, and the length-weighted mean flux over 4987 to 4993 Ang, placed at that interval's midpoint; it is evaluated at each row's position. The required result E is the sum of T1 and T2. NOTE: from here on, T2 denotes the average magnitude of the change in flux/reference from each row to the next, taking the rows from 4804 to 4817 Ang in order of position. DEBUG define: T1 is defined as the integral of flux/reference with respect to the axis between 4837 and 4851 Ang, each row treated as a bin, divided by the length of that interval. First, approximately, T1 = 0.99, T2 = 0.037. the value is 1.03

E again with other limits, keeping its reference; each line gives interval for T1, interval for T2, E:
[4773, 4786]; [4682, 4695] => 1.03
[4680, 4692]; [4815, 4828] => 1.07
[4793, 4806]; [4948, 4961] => 1.04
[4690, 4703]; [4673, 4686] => 1.05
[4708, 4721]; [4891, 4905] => 1.05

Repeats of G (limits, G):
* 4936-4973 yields -11.8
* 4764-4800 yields -21.1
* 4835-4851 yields -15.1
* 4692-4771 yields -9.6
